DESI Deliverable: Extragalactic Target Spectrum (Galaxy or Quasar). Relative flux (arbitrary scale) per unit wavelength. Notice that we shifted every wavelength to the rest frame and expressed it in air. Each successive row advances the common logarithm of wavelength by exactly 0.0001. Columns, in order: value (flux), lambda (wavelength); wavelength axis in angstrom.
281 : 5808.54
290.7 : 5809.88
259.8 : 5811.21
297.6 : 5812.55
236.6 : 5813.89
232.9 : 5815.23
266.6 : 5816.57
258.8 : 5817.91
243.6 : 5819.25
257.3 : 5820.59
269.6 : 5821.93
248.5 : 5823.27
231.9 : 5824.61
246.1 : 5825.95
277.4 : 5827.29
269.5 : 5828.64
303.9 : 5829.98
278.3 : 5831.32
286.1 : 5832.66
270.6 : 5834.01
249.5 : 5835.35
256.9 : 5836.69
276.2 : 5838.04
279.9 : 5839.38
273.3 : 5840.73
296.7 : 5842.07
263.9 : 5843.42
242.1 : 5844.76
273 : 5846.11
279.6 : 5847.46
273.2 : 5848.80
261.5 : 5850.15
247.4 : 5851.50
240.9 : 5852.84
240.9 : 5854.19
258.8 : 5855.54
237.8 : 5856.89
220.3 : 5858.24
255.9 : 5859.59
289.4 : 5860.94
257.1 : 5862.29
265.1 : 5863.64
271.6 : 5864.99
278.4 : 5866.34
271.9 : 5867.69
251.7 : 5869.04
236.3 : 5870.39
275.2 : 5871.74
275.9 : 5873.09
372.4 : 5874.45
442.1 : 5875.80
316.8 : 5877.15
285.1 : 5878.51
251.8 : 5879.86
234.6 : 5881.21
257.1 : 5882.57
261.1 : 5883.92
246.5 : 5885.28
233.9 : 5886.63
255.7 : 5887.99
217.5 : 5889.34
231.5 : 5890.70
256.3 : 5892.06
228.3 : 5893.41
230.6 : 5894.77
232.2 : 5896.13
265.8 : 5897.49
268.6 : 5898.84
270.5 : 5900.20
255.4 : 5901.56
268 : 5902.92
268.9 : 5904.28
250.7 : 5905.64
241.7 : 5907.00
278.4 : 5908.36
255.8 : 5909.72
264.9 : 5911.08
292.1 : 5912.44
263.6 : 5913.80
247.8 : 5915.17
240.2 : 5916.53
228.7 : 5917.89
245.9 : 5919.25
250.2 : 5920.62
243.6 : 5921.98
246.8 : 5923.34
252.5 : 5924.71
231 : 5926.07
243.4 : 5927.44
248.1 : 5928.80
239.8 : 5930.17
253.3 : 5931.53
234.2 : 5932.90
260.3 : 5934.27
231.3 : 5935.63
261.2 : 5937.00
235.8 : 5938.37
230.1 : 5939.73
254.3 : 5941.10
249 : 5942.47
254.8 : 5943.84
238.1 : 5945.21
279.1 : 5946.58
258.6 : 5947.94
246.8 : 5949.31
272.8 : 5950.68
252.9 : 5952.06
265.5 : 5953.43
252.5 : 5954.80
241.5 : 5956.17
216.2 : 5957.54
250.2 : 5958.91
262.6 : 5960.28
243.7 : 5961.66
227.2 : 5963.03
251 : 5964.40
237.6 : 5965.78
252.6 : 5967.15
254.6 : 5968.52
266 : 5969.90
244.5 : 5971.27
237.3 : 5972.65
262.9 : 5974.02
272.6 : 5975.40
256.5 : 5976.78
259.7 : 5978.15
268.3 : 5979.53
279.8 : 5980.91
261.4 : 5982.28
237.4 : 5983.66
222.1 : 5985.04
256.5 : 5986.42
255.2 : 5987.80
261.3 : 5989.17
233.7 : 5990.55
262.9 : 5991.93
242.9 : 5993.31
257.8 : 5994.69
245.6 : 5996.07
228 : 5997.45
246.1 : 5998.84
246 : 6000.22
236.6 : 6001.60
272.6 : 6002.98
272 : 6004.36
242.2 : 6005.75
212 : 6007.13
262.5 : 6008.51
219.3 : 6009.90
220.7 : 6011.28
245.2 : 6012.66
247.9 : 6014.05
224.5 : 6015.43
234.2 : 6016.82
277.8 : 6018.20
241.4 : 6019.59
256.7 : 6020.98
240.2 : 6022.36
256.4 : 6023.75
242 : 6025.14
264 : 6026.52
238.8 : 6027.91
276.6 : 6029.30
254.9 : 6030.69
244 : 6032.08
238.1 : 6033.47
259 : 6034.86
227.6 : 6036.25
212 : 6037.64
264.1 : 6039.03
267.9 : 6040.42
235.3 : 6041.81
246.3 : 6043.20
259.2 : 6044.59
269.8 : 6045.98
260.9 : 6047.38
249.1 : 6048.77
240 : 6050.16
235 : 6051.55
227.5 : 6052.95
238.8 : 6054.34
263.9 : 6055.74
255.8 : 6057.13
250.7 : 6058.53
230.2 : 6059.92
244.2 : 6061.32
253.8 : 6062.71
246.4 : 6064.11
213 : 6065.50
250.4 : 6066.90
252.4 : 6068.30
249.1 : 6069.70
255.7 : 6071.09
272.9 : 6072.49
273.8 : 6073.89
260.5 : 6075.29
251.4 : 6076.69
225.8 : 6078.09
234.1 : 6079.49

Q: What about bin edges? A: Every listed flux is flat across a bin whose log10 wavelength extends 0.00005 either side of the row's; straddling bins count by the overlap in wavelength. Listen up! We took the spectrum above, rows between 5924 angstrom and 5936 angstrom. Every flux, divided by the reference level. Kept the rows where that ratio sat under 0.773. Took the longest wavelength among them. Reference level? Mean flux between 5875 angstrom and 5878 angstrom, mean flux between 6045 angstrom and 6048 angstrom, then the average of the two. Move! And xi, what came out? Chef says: 5935.63 angstrom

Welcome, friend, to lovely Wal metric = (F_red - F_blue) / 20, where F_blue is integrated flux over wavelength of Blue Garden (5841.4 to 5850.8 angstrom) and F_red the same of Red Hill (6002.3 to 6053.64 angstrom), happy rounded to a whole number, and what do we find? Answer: 507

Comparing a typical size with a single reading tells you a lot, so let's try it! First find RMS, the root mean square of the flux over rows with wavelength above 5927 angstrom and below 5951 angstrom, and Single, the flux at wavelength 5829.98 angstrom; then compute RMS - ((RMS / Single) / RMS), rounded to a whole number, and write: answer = 250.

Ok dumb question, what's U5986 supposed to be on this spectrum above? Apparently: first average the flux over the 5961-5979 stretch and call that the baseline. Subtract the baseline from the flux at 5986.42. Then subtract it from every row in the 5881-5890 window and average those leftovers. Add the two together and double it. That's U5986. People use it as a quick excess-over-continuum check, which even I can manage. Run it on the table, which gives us -4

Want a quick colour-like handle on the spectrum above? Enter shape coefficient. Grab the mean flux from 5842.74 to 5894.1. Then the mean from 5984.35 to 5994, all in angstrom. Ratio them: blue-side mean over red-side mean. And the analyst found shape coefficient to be 1.07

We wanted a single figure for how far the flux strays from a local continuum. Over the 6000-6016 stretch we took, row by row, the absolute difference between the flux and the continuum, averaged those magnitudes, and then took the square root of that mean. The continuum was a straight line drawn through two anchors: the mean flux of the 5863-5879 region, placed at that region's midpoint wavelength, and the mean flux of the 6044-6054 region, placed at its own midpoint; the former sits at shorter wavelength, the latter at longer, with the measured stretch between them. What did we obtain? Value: 4.70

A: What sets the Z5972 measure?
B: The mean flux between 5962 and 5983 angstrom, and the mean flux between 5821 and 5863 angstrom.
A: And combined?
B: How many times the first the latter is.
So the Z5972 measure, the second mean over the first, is 1.030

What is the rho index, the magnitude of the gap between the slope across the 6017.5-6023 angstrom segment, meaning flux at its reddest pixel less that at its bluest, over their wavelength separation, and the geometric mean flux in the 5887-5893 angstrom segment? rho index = 249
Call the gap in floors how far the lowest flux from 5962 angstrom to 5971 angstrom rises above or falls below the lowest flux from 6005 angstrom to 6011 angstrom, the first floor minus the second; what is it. 15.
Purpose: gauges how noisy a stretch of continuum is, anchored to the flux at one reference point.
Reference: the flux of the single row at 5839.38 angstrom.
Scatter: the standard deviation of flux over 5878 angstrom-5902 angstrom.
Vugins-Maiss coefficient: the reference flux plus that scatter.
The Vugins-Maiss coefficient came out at 298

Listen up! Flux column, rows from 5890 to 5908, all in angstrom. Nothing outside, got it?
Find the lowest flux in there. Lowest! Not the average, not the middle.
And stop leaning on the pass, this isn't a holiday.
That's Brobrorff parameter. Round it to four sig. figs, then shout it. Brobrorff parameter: 228.3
